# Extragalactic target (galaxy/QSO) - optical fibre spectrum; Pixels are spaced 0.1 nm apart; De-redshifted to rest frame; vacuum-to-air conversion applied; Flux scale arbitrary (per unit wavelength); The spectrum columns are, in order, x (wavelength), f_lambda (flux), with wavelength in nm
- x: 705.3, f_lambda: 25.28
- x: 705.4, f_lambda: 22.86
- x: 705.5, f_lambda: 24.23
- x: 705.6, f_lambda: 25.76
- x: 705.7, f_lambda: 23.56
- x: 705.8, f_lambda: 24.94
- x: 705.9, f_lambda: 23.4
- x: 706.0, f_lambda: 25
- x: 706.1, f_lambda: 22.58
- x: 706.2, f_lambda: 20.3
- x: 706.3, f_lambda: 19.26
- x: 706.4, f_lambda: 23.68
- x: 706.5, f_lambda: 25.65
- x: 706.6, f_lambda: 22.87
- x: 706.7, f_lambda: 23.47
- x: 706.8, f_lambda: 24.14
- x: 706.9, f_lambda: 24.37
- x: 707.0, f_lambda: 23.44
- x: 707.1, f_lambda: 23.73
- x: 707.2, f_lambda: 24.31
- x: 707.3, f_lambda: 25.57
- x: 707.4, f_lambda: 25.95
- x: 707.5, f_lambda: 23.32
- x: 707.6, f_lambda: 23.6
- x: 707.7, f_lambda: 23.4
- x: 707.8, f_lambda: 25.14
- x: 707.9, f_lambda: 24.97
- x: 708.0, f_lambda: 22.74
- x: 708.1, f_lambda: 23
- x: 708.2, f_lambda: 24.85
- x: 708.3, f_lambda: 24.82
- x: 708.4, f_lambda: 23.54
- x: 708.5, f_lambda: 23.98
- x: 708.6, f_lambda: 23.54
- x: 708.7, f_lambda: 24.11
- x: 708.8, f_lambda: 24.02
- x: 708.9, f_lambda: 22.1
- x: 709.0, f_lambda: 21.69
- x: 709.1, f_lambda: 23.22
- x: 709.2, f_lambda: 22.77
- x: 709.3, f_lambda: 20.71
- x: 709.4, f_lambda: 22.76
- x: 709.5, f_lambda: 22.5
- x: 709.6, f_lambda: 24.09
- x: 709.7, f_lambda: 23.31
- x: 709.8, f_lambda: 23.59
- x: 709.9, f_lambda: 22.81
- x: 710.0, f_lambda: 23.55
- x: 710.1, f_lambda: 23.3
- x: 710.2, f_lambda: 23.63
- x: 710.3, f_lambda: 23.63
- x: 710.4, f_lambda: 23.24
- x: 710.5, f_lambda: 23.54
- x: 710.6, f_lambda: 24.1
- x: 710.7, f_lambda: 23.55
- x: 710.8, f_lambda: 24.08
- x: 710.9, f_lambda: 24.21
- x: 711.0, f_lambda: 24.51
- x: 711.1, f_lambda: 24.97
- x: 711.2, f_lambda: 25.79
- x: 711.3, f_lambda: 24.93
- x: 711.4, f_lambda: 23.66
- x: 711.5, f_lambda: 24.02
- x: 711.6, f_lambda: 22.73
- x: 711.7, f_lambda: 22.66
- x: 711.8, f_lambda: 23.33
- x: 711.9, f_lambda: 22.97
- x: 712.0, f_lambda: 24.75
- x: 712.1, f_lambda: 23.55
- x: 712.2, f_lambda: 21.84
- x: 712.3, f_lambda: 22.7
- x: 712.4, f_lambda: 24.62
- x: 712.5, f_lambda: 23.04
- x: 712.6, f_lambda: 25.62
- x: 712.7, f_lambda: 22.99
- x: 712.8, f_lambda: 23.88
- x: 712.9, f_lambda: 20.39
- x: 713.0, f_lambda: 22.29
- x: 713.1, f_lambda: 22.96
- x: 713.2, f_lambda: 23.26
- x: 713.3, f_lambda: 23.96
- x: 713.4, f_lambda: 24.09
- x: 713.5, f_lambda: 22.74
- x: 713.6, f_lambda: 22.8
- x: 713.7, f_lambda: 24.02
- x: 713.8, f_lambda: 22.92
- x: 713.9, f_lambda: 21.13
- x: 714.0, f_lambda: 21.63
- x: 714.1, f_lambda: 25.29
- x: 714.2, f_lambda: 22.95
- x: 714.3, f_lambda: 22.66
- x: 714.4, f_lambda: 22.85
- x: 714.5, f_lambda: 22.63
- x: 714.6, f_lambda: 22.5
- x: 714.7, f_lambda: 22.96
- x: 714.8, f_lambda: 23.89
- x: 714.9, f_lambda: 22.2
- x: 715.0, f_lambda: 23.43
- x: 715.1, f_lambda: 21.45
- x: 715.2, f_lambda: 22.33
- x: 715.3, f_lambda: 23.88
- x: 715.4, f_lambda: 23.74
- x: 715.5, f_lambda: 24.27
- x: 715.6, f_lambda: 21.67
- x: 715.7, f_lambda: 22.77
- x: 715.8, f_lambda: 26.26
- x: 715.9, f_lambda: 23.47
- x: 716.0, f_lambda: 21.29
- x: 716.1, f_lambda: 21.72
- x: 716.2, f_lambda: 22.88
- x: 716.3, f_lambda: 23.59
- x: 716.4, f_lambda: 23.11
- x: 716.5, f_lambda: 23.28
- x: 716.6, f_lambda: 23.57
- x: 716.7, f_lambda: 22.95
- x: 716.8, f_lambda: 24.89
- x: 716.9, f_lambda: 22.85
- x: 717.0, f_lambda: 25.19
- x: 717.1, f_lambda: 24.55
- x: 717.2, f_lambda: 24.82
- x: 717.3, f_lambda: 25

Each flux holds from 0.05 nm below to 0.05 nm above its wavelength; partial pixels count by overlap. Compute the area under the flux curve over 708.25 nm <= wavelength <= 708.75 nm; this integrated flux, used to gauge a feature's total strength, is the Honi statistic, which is 12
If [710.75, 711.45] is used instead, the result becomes 17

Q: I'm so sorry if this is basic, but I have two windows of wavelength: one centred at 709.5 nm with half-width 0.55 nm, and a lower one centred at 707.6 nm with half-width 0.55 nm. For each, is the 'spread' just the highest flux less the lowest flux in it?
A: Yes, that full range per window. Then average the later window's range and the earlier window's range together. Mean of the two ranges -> 3.3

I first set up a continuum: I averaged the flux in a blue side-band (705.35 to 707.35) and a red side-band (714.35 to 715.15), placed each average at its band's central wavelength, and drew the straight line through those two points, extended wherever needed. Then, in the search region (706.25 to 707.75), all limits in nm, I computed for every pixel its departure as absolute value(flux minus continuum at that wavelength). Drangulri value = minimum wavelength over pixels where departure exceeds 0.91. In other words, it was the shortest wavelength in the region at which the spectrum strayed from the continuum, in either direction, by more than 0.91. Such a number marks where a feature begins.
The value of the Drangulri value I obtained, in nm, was 706.3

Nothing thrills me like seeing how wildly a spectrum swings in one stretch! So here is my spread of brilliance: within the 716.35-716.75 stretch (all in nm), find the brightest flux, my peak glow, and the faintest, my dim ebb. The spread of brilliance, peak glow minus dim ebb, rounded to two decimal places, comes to 0.62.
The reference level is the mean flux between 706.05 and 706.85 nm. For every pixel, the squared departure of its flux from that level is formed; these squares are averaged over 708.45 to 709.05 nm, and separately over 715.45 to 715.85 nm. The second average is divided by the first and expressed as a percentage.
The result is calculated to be 331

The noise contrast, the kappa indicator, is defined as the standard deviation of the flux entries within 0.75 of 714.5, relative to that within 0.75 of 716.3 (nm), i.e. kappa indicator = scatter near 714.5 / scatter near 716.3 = 0.8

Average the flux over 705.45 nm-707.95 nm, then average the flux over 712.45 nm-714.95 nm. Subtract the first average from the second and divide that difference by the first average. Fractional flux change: -0.035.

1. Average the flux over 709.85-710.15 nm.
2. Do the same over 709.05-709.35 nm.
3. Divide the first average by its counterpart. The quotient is 1.04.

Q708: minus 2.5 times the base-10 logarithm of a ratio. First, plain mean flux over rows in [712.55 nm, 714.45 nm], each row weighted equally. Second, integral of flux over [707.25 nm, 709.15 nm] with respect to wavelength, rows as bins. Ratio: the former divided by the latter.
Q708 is 0.734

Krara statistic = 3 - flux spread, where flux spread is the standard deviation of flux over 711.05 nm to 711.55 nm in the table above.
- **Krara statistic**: 2.2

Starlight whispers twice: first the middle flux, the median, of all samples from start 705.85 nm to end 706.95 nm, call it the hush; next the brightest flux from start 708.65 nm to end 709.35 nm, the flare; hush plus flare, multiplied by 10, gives 476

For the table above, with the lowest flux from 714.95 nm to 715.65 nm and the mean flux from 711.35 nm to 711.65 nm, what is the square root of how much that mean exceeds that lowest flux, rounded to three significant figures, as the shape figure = 1.42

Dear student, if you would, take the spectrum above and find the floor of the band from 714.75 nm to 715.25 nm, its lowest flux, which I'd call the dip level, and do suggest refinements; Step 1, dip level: 21.45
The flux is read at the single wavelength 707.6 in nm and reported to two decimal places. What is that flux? 23.60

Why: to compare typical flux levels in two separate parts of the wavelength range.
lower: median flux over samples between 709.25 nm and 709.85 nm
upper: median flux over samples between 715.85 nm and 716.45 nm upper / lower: 1.00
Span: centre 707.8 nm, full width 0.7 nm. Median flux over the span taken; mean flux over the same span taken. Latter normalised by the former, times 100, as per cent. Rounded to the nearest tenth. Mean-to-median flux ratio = 101.4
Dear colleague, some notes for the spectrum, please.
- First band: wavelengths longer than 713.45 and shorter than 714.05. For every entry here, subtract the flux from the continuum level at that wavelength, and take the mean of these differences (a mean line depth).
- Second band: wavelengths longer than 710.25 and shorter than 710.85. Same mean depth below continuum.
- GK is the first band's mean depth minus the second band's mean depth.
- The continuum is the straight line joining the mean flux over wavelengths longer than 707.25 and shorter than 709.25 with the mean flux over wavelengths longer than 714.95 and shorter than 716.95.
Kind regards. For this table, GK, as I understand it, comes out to 0.88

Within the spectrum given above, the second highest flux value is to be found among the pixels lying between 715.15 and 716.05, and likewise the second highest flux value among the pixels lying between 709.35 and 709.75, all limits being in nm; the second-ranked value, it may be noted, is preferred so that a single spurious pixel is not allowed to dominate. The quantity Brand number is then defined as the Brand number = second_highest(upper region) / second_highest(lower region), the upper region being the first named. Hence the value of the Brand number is 1.04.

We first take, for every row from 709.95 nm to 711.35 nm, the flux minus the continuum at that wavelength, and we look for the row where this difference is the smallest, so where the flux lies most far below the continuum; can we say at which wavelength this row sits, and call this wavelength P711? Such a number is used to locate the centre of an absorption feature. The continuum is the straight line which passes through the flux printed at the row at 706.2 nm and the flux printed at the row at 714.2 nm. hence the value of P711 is 710.4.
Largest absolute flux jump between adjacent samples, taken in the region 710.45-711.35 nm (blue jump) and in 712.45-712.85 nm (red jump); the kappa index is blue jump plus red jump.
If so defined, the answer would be 3.5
